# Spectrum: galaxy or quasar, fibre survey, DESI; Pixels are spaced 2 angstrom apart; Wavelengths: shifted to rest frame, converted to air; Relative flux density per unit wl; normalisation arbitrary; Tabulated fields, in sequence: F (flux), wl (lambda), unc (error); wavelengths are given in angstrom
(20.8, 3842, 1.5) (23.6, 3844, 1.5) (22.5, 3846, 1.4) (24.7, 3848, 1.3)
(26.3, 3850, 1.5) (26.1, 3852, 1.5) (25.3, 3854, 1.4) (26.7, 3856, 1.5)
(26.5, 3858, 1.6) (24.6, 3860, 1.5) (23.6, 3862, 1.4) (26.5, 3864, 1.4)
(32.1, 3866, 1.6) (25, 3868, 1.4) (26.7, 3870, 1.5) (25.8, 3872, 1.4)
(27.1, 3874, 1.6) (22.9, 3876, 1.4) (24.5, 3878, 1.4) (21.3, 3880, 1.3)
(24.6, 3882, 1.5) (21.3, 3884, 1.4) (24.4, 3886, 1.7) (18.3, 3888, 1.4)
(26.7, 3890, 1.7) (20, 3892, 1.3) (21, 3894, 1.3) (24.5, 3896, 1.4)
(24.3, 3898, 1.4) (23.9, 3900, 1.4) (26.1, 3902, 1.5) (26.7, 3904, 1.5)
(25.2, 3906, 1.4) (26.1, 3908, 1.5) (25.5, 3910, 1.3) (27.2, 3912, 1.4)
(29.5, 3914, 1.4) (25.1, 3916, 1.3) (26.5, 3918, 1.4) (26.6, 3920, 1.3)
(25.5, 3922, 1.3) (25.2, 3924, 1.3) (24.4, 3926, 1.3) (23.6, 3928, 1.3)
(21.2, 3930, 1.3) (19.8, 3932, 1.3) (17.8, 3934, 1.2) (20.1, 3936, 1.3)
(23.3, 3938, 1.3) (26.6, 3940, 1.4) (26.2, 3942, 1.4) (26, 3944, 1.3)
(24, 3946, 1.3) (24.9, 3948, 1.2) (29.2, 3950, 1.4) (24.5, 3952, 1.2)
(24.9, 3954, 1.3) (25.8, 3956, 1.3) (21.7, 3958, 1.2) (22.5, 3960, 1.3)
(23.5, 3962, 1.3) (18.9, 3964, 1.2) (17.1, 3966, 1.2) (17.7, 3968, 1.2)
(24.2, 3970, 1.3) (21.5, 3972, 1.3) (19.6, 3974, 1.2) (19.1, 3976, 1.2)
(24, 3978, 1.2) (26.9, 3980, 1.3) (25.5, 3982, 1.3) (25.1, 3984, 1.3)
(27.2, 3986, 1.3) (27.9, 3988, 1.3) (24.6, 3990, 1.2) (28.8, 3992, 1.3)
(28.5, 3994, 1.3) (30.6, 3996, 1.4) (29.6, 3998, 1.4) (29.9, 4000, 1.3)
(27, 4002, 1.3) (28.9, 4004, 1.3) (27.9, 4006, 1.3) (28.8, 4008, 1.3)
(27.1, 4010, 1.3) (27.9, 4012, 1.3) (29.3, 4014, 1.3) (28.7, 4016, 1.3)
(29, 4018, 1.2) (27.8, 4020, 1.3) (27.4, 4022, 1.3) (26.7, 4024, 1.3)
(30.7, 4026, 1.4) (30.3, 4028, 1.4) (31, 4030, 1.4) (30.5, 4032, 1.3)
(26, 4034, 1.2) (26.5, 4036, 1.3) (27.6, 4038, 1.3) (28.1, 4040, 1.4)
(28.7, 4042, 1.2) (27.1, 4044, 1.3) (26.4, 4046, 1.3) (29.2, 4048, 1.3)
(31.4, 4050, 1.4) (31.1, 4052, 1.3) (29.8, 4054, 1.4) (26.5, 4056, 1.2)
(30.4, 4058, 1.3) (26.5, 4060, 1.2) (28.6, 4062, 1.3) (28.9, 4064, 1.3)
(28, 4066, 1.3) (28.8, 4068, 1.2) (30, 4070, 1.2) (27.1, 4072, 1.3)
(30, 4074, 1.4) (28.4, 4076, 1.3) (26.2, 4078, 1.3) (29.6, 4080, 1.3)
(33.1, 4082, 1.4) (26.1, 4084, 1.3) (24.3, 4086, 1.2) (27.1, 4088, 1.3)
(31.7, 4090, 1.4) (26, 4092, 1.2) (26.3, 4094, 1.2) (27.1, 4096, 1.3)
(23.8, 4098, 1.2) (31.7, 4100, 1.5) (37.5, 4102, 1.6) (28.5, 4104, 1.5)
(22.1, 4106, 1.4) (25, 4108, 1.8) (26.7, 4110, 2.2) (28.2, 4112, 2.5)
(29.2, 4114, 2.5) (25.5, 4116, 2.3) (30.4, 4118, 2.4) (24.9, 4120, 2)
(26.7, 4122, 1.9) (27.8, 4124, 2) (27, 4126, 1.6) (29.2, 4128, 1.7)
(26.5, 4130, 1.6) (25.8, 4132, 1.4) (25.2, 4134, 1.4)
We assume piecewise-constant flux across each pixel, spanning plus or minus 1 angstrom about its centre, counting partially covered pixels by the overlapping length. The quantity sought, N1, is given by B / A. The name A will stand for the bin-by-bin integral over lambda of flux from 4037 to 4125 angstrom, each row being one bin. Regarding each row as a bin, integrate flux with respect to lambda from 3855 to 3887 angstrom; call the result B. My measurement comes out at 0.33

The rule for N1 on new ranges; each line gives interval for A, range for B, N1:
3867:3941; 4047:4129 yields 1.29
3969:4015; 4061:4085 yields 0.57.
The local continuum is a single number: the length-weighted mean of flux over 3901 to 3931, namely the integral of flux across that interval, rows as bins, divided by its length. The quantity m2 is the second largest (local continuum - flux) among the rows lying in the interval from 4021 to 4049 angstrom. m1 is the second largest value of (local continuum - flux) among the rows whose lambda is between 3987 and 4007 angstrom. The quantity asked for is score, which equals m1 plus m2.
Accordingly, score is -2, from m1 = -1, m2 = -0.8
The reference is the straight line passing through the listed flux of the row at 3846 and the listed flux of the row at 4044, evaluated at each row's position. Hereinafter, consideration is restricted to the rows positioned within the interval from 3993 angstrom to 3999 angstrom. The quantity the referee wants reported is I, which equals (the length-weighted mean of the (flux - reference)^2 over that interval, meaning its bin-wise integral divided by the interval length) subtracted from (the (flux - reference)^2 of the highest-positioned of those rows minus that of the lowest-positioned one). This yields -7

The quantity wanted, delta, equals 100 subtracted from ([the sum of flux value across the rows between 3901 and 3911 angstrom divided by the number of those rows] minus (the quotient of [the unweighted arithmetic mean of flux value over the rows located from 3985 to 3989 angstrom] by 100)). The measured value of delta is -74.4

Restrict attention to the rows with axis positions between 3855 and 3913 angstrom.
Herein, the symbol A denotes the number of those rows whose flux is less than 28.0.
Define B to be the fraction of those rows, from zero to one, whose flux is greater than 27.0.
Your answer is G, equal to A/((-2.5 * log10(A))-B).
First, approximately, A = 28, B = 0.10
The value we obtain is -7.52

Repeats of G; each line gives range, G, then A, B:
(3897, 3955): -7.33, 27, 0.10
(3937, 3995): -7.01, 26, 0.17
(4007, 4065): -3.44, 12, 0.79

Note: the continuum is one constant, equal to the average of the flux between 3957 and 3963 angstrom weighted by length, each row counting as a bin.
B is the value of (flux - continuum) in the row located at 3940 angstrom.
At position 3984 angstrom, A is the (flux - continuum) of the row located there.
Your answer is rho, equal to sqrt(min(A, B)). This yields 1.59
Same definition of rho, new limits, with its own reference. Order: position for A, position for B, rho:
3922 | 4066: 1.71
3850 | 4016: 1.93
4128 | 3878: 1.39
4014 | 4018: 2.54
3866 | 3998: 2.65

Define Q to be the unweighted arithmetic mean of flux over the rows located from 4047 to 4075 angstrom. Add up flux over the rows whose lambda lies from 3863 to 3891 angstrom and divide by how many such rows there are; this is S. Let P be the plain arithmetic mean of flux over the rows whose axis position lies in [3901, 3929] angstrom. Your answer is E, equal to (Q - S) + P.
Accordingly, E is 30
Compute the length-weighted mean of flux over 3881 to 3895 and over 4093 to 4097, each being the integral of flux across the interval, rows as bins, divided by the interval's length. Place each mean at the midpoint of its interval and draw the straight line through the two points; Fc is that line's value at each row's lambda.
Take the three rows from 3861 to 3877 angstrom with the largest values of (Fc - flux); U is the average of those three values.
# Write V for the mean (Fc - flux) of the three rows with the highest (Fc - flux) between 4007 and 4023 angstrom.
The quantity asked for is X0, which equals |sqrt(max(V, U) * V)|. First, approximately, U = -2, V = -2.4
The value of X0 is 2.1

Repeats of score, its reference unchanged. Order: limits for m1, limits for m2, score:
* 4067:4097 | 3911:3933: 4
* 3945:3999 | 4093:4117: 10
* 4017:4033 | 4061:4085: -2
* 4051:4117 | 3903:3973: 10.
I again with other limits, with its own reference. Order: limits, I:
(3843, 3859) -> 4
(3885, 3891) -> -3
